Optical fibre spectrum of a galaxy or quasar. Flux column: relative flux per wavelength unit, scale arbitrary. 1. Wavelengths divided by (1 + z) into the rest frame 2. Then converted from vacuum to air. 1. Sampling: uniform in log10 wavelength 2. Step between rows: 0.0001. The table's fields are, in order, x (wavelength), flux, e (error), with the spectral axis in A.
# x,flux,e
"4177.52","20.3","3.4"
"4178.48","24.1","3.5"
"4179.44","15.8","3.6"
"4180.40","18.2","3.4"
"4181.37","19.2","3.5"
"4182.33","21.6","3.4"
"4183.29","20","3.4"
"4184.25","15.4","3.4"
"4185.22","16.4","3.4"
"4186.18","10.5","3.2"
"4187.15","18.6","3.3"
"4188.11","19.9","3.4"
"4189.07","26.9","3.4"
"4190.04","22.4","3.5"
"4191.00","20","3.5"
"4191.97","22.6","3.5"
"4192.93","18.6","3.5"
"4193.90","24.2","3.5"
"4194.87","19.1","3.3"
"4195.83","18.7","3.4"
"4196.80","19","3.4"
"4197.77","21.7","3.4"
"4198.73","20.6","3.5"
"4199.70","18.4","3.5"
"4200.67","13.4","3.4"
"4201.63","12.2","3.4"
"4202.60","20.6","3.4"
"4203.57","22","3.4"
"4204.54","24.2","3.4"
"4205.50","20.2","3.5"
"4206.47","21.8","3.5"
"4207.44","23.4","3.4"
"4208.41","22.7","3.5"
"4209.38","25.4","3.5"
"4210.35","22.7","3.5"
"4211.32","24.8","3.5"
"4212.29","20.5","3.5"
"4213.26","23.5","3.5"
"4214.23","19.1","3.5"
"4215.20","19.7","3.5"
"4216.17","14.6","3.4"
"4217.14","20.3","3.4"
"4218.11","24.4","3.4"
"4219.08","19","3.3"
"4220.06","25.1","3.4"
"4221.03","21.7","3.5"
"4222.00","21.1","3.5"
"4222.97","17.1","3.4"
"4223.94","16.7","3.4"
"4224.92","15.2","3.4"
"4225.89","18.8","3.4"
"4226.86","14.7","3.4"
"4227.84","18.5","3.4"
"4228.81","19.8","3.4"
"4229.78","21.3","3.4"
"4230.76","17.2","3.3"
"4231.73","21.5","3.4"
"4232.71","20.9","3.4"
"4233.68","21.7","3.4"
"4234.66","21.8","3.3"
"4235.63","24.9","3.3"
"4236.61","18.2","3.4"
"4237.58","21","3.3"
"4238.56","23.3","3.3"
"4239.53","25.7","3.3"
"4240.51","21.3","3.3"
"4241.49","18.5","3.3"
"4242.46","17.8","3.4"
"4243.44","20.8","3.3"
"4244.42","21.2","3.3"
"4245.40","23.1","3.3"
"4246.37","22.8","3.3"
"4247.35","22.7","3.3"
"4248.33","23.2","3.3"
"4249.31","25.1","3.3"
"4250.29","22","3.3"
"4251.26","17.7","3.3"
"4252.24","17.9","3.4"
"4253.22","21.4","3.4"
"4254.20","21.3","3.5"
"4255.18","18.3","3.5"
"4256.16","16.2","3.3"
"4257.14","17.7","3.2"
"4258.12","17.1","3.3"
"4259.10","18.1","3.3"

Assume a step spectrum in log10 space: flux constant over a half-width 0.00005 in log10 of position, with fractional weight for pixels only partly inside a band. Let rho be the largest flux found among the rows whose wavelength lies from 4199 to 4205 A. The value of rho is 24.2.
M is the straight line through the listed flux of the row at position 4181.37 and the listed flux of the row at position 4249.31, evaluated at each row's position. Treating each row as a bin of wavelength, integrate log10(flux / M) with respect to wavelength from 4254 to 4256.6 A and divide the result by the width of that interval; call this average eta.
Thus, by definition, -0.148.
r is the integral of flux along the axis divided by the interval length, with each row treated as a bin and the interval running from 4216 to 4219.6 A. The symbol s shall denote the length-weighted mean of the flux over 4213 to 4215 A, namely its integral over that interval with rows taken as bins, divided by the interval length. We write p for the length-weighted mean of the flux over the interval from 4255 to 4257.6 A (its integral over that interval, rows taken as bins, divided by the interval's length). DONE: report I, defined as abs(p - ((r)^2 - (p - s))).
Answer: 387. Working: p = 17.3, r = 20.0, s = 20.8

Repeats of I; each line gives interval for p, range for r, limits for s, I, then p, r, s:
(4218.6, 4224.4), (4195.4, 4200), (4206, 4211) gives 372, 20.1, 19.7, 23.2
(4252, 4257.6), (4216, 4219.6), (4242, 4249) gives 385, 18.8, 20.0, 21.7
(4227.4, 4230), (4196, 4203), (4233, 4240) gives 306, 19.8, 18.0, 22.3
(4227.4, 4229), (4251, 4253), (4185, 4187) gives 310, 19.1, 18.3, 13.9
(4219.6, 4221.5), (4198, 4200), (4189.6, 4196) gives 371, 23.4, 19.9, 20.9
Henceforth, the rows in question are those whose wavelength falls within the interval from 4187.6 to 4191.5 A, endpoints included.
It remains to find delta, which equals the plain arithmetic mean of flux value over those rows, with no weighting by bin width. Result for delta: 22.3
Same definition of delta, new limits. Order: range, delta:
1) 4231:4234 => 21.4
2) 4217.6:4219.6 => 21.7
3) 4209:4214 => 23.4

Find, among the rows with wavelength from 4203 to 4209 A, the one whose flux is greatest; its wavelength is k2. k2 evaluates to 4204.54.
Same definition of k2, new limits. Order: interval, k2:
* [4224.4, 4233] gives 4231.73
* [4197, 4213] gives 4209.38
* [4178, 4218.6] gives 4189.07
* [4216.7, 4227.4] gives 4220.06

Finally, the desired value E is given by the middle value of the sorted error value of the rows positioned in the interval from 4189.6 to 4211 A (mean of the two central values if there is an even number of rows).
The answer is 3.50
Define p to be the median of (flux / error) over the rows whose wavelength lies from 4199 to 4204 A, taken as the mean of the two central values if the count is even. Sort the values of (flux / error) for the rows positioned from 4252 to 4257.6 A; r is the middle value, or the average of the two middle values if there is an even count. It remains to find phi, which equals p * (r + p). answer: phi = 56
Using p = 5.3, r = 5.40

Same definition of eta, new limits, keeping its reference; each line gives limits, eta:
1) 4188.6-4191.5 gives 0.060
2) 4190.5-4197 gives 0.000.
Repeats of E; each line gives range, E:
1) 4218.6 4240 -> 3.40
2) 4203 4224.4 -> 3.50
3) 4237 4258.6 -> 3.30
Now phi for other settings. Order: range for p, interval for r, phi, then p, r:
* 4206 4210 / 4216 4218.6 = 85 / 6.7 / 5.97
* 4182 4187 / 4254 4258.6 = 48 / 4.8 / 5.23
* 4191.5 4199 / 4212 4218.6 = 68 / 5.8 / 5.86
